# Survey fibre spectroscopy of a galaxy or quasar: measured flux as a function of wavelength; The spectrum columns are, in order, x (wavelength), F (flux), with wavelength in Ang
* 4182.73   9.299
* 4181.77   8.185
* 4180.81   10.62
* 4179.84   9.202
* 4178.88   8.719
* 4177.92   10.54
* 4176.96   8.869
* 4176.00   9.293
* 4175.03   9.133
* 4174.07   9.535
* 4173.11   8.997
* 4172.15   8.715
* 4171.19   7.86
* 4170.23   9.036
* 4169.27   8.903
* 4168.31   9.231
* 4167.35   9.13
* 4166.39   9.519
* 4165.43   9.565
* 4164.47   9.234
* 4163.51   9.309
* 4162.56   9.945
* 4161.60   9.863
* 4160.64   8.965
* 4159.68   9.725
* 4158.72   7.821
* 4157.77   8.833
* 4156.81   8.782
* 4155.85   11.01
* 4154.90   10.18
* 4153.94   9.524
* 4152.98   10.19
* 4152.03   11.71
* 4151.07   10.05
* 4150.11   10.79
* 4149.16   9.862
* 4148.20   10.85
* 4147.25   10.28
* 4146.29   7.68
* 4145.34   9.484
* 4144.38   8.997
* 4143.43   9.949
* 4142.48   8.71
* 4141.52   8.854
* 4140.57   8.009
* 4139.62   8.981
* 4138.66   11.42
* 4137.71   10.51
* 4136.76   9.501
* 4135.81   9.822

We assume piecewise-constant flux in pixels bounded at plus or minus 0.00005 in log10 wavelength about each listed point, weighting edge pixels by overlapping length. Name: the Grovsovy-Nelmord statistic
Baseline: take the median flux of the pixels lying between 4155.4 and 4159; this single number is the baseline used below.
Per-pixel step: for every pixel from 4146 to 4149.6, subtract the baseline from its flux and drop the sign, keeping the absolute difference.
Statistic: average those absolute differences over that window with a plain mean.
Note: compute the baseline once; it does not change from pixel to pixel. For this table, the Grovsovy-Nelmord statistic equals 1.4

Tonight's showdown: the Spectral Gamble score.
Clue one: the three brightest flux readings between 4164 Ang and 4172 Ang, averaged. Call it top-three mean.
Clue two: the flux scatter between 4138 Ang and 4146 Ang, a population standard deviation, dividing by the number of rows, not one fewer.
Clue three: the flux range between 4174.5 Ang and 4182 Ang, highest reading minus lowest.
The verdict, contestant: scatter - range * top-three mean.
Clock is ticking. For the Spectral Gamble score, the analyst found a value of -22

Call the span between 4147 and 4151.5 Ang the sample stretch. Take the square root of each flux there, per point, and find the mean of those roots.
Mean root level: 3.22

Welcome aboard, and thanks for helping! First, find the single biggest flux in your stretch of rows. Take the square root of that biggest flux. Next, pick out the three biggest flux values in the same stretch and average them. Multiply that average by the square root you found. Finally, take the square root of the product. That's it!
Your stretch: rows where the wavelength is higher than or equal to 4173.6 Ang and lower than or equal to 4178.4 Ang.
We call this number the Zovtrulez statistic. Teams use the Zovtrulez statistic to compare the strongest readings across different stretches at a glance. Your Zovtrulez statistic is 5.64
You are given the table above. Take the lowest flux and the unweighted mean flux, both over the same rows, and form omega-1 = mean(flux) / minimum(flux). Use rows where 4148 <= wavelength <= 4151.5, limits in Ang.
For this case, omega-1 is 1.05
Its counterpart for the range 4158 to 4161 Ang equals 1.13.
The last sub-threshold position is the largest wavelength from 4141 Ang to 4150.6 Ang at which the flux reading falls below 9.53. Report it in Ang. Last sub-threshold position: 4146.29 Ang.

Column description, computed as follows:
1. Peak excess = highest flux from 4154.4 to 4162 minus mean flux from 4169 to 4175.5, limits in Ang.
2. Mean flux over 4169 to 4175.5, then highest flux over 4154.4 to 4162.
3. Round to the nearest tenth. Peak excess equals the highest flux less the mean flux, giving 2.1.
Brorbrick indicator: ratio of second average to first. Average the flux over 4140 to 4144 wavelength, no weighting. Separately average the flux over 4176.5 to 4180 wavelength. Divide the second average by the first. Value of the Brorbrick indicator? 1.05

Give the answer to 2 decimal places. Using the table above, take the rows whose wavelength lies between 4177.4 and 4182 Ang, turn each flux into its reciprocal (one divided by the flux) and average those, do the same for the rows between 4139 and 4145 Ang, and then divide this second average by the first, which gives 1.05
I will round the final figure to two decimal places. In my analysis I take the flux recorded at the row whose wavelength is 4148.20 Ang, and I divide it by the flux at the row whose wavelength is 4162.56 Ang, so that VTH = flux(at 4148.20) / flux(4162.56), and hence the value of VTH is 1.09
